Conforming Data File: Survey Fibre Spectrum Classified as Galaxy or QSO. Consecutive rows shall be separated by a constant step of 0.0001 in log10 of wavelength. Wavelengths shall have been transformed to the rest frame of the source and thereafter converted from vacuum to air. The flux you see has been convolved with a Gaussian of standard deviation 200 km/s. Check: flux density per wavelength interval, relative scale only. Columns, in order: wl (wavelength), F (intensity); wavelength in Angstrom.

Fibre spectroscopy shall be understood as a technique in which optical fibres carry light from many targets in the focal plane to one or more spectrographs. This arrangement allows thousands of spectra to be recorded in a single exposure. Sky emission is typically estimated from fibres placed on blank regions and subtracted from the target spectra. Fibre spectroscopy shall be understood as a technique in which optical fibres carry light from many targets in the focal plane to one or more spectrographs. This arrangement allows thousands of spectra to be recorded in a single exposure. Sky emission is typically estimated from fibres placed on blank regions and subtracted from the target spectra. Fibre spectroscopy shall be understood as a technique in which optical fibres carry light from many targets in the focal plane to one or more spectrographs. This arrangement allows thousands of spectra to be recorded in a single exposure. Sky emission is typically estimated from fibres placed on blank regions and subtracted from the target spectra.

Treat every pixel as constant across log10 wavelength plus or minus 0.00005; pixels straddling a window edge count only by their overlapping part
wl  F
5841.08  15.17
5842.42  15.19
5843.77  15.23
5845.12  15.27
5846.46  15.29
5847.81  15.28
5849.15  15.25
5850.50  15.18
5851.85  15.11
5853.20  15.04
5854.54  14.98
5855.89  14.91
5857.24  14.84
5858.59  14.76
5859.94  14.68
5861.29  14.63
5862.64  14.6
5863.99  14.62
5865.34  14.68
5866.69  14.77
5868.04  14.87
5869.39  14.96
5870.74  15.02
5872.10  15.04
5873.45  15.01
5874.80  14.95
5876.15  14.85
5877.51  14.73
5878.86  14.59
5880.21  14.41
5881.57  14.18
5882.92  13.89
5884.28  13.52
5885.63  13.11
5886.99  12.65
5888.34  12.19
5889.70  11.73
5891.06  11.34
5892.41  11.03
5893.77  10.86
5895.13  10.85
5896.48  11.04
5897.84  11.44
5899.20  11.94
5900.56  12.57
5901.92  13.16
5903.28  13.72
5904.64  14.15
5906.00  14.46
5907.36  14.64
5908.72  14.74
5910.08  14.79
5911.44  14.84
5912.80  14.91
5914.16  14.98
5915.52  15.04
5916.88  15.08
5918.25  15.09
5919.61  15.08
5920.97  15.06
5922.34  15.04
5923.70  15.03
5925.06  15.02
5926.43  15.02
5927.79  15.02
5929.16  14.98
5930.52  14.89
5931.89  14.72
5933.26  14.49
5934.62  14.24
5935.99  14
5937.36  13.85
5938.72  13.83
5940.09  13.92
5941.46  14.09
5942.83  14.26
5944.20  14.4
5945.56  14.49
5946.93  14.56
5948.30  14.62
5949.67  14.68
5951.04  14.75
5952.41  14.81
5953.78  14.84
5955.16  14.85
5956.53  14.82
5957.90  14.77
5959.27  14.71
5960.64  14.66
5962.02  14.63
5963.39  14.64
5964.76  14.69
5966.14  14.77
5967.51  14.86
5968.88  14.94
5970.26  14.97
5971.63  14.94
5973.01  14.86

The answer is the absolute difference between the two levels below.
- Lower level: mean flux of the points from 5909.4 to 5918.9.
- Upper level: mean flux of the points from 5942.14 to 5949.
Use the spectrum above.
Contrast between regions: 0.5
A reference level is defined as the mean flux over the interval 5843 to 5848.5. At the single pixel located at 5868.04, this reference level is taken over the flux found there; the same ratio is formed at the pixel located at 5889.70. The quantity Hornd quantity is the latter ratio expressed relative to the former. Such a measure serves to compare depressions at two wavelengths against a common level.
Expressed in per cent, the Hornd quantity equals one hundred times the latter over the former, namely 127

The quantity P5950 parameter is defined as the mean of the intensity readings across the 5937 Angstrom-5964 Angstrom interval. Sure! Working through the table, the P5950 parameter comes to 14.5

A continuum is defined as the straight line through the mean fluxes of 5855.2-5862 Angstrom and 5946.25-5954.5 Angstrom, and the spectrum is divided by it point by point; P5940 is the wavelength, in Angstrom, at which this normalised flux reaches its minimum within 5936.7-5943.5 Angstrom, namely 5938.72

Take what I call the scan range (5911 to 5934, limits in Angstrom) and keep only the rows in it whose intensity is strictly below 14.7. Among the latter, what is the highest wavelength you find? 5933.26 Angstrom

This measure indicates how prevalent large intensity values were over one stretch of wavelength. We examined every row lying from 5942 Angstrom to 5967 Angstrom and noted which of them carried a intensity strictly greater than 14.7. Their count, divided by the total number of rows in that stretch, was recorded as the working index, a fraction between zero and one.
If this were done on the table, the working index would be 0.44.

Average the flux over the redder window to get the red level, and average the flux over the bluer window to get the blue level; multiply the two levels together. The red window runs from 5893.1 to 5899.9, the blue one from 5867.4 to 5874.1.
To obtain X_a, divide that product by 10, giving 16.8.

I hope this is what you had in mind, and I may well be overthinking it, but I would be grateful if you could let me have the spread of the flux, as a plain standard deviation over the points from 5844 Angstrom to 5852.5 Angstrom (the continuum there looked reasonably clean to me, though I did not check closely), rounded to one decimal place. 0.1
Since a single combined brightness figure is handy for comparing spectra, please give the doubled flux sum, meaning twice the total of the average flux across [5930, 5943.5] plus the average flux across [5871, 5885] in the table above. 57.5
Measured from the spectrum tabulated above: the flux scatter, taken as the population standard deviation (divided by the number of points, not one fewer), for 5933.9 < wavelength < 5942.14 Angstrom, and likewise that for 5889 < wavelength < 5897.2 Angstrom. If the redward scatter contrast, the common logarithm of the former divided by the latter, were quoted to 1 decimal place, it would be -0.3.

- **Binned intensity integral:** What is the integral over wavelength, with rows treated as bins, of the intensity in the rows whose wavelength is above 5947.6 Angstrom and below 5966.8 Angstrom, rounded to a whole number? 283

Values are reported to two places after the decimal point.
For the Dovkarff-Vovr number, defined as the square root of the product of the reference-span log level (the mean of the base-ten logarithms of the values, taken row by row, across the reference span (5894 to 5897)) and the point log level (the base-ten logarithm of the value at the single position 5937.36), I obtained 1.09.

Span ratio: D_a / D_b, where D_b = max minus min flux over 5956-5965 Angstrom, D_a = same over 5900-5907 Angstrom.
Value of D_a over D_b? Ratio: 9.9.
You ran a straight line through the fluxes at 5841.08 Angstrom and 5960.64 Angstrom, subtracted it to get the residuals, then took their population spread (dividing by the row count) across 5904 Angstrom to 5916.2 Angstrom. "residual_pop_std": 0.3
